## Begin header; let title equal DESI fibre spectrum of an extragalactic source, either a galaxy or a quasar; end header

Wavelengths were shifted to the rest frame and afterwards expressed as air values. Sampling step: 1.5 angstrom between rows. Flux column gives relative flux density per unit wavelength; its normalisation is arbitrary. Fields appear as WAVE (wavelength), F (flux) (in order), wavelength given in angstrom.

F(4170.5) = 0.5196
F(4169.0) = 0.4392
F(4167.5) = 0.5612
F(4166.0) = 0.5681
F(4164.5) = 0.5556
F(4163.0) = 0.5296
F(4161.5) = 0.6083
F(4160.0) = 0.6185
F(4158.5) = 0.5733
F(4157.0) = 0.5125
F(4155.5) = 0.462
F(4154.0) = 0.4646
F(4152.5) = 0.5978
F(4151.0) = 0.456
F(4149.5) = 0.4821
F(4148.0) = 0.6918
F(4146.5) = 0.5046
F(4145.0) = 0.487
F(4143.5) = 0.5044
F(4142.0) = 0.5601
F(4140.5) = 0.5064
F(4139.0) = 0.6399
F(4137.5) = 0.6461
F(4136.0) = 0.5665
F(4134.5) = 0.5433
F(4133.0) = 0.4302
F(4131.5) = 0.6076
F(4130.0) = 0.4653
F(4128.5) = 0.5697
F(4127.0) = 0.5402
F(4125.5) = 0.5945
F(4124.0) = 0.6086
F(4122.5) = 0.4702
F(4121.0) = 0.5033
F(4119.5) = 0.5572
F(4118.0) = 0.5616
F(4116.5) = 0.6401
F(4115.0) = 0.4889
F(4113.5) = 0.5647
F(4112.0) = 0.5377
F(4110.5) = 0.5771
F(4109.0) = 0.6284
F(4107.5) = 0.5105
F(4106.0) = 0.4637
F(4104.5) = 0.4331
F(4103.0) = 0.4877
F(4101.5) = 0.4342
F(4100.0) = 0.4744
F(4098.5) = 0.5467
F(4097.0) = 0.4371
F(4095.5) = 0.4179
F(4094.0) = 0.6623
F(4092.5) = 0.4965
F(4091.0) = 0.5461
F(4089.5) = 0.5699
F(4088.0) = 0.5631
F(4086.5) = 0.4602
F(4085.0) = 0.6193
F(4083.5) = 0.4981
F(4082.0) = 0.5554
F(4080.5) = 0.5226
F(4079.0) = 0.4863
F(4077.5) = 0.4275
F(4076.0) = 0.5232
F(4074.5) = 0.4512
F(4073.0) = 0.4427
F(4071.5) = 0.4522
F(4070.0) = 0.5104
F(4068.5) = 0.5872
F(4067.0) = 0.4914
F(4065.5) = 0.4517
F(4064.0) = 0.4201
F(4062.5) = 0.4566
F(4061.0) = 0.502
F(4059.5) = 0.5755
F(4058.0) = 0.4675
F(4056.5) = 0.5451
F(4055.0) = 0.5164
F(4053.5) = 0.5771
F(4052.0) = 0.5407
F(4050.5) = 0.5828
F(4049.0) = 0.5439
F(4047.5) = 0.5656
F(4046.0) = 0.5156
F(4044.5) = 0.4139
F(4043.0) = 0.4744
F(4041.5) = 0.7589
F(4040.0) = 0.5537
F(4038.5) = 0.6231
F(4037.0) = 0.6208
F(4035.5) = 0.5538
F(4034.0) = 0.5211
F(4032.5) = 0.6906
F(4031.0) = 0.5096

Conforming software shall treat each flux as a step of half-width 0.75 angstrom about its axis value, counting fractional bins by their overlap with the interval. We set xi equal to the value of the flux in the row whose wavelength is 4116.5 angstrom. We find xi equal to 0.6401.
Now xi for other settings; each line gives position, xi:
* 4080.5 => 0.5226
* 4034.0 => 0.5211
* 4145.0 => 0.487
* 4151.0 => 0.456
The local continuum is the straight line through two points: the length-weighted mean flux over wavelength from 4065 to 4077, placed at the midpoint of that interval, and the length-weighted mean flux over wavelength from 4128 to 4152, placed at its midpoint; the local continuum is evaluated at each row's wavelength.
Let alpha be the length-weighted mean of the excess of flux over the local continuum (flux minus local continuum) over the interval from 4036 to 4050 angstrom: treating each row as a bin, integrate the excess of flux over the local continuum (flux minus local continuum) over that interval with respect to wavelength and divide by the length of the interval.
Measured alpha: 0.097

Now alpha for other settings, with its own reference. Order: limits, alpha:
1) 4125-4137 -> 0.006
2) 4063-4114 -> 0.005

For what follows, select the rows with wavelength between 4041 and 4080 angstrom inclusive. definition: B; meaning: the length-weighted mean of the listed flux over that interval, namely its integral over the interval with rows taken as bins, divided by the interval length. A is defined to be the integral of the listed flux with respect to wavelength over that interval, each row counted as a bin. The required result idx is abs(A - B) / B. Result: 38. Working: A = 20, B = 0.51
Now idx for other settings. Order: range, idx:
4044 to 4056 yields 11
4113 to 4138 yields 24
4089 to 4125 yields 35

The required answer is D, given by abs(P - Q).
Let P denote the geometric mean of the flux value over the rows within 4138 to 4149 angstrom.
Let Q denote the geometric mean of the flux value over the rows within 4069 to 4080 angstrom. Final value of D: 0.08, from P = 0.552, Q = 0.47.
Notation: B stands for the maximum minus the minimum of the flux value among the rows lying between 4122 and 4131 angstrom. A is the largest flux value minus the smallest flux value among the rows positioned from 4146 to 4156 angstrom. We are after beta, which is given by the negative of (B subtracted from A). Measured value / -0.09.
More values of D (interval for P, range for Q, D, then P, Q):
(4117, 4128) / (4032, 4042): 0.07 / 0.546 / 0.61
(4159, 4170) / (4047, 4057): 0.00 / 0.551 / 0.55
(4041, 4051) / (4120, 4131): 0.01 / 0.542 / 0.53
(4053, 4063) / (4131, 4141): 0.04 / 0.518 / 0.56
